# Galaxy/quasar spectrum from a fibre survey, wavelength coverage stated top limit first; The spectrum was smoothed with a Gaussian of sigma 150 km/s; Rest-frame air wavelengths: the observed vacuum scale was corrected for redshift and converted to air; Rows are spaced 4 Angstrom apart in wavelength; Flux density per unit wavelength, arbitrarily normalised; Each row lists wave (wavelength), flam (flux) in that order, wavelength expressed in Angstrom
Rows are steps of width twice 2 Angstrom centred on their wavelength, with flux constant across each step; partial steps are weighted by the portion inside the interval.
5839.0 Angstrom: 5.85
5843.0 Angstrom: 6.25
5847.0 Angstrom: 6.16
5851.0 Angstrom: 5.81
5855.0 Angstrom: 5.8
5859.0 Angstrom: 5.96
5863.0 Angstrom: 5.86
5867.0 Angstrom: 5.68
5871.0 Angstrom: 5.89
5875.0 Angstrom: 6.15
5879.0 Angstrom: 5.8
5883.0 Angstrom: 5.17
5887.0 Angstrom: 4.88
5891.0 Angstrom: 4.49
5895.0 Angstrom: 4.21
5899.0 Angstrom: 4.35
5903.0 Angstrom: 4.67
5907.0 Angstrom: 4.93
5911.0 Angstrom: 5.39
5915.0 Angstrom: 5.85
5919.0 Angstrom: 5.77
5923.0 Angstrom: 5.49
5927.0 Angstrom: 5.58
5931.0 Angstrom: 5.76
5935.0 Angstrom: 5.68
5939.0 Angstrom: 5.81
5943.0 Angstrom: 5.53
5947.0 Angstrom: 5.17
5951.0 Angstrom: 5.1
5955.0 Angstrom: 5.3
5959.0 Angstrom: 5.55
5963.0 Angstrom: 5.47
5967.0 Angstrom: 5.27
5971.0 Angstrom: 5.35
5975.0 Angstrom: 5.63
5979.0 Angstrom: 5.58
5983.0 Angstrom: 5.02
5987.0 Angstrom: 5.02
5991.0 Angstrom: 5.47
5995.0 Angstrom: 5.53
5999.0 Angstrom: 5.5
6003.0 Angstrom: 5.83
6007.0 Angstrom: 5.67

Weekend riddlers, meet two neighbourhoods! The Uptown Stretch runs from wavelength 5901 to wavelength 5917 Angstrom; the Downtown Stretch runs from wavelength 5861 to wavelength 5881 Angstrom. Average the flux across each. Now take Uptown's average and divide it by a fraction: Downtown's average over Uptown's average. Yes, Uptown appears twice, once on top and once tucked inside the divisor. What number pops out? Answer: 4.6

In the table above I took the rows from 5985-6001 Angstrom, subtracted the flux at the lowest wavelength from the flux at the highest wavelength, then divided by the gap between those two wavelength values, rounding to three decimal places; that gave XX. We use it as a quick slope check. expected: 0.040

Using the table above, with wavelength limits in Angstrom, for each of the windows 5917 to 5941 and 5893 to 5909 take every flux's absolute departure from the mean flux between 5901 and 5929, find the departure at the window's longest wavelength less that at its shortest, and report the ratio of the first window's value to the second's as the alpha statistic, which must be -0.06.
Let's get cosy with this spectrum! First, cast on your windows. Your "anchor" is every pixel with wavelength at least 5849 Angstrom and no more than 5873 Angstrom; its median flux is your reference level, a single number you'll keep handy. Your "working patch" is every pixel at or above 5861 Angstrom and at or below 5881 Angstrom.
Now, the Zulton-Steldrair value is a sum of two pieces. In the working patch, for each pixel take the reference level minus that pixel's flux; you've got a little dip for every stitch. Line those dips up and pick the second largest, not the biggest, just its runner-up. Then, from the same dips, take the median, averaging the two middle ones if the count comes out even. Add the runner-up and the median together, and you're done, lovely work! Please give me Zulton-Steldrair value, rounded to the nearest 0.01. 0.01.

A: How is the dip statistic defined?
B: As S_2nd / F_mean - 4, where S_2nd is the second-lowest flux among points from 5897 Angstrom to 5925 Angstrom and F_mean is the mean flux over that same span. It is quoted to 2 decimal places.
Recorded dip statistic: -3.10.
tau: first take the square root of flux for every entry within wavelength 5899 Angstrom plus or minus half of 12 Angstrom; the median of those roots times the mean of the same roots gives 4.4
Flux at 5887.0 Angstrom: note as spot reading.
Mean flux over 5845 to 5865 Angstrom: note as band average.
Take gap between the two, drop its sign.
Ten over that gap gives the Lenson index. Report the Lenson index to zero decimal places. 10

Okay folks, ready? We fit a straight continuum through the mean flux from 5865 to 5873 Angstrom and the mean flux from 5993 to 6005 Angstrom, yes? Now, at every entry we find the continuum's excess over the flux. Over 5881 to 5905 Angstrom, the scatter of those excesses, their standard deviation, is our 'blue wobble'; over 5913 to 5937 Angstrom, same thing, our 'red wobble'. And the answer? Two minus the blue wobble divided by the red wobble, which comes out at -0.67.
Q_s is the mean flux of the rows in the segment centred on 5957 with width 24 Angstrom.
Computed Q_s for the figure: 5.3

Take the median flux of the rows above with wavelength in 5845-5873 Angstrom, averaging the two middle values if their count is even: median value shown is 5.86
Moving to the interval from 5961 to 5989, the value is 5.35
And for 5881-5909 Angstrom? 4.67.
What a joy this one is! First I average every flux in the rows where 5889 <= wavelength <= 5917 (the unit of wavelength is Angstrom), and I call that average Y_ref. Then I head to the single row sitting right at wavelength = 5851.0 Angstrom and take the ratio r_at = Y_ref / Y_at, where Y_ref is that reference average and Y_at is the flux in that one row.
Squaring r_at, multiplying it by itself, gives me 0.69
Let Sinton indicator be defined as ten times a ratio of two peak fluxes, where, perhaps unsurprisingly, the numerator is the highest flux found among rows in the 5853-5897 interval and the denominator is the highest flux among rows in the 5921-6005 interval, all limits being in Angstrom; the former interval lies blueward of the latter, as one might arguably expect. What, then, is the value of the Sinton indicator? 10.55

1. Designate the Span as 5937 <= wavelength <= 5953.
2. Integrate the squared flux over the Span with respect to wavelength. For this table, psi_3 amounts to 468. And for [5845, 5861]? 563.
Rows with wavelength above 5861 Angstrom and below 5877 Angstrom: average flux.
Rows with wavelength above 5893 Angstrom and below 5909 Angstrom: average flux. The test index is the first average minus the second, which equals 1.4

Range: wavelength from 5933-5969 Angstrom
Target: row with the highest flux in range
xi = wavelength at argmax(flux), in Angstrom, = 5939.0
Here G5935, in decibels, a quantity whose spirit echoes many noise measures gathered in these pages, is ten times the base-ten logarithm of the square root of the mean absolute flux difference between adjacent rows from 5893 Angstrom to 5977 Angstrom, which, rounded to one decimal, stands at -3.3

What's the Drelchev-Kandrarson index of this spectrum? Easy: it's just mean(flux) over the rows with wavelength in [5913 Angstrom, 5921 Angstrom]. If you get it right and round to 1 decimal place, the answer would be 5.8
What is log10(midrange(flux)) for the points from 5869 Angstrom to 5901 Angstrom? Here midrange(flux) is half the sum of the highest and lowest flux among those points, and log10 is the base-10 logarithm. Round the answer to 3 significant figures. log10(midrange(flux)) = 0.714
